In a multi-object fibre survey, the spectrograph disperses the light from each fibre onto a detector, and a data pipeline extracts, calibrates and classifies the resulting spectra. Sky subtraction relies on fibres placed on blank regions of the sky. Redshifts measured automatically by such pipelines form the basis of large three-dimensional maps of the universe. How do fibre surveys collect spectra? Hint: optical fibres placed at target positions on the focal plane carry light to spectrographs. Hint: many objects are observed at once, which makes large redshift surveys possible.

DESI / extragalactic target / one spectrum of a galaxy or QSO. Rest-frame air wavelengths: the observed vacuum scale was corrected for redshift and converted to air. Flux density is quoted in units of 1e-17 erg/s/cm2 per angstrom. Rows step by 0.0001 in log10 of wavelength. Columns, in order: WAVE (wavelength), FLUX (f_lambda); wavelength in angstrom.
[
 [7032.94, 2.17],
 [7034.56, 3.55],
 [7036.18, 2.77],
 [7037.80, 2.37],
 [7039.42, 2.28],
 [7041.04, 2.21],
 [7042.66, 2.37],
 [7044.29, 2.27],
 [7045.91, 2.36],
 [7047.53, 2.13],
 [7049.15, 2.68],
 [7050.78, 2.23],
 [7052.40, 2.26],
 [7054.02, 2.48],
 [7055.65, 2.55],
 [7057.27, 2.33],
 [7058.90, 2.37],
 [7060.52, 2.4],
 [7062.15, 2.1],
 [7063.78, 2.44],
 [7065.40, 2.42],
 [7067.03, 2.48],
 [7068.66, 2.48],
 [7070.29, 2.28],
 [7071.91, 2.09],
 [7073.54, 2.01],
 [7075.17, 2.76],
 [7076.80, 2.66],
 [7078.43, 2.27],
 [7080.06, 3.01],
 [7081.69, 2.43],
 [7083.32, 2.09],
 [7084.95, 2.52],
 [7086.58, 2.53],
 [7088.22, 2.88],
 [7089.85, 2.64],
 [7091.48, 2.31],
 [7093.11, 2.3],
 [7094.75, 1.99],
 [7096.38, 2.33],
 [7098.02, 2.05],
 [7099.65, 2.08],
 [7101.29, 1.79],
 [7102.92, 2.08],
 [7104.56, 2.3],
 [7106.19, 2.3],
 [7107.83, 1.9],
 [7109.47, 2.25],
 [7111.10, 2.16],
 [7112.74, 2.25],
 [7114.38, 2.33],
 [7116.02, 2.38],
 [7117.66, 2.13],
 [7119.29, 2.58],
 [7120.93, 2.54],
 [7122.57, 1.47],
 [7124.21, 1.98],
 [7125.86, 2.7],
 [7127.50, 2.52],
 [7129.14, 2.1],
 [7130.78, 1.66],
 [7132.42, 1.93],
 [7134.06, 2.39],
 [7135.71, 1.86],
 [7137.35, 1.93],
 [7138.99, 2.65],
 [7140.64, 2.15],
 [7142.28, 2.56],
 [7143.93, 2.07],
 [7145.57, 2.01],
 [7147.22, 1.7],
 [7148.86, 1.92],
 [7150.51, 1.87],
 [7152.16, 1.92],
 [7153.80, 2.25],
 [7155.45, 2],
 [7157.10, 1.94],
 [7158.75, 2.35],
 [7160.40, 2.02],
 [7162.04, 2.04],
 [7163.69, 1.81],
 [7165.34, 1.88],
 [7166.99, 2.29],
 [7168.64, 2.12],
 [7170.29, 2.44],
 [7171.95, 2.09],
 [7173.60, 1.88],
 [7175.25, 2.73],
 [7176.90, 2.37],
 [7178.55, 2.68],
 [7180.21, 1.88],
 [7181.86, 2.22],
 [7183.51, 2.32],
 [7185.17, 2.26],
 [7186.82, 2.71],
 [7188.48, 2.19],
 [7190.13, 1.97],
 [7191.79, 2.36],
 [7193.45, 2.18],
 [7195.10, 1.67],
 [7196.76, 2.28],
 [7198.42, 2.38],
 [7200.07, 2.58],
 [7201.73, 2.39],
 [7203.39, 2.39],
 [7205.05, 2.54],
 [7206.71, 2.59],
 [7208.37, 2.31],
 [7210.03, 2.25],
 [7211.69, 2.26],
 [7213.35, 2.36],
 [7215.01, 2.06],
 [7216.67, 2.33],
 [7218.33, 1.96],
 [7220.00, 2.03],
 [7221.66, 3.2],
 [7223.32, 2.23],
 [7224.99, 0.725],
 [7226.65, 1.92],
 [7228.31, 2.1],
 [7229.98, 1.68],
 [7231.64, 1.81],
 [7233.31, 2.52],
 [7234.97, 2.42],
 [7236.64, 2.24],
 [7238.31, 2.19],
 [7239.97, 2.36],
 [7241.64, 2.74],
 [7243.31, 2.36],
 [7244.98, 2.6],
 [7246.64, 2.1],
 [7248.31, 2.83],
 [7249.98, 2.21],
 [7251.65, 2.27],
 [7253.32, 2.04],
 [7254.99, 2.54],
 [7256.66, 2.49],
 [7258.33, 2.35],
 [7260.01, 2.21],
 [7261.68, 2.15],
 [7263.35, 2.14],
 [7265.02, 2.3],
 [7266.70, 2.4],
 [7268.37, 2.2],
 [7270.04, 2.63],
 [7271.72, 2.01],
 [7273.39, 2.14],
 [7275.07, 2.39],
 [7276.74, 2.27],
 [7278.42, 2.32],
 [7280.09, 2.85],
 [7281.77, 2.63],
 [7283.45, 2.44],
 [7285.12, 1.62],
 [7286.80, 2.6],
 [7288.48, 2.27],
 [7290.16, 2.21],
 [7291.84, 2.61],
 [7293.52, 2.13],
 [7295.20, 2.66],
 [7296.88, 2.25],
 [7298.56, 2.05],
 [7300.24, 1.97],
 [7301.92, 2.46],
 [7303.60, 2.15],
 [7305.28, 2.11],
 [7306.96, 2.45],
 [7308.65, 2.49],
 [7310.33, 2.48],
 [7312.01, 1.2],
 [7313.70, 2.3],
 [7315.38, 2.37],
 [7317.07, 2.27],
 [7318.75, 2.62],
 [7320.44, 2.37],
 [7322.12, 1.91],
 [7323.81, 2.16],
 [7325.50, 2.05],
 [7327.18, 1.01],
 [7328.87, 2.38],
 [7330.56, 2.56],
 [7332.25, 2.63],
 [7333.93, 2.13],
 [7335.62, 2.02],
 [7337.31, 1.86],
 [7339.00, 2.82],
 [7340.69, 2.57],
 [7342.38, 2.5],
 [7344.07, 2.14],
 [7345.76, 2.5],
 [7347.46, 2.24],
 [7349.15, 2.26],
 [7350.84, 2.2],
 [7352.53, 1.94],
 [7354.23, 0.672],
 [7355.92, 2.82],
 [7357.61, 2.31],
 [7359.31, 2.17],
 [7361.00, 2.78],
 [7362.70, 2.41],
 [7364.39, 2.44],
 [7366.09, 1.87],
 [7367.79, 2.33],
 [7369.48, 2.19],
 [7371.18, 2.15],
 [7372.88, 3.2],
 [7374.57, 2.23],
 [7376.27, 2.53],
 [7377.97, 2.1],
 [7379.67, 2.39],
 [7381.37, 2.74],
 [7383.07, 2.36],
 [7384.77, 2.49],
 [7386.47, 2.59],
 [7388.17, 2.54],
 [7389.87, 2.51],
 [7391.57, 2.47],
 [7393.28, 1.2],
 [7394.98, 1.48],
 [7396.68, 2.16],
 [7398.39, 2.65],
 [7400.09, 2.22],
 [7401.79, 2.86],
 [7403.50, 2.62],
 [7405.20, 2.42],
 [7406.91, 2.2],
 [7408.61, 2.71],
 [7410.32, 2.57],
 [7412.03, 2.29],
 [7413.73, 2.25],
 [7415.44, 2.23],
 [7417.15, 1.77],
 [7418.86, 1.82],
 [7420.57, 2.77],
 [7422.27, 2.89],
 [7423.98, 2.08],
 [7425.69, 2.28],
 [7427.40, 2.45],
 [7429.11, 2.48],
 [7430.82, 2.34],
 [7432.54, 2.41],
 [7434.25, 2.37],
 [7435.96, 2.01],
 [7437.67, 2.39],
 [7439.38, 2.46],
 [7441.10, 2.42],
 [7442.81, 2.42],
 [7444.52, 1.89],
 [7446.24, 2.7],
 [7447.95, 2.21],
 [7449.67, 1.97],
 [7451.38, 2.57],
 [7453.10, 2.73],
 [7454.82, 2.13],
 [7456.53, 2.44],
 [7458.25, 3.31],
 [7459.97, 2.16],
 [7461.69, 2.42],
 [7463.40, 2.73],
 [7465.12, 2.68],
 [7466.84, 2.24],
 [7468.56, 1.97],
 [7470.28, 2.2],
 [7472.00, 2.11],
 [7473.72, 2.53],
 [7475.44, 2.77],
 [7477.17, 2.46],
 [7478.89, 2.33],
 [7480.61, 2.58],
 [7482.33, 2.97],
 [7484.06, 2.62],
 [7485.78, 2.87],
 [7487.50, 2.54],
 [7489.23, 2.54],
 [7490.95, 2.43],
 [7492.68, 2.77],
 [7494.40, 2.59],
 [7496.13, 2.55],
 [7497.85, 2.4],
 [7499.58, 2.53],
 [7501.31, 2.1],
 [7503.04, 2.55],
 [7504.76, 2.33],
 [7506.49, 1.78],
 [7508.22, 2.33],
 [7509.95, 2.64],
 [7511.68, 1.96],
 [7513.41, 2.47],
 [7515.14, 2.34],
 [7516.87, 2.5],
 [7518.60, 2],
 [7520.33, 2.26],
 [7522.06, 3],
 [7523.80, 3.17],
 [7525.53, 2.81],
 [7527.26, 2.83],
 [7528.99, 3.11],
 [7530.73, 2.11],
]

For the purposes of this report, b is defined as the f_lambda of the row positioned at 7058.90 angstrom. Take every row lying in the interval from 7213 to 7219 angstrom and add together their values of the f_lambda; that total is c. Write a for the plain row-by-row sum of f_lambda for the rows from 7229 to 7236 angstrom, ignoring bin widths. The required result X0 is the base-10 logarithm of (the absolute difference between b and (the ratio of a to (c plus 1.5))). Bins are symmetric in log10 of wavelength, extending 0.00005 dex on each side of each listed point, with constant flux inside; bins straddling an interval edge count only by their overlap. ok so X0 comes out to 0.19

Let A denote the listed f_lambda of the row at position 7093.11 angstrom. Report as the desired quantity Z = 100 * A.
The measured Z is 230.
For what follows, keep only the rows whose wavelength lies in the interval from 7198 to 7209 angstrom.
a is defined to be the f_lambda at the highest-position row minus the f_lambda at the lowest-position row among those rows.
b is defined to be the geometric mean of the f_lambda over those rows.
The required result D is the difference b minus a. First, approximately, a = -0.07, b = 2.45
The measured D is 2.5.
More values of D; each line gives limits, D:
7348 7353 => 2.4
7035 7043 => 2.8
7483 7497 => 2.7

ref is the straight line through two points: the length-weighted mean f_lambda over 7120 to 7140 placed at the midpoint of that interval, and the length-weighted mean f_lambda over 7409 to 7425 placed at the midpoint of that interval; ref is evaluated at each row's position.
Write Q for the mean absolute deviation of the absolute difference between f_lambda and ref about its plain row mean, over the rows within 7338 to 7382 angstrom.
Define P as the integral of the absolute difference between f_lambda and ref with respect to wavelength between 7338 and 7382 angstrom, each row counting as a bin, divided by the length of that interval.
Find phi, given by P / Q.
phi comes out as 1.3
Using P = 0.29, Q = 0.229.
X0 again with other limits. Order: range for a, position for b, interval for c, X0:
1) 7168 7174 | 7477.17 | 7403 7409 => 0.23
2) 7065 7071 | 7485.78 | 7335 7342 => 0.30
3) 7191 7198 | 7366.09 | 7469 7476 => 0.04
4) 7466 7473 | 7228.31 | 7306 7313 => 0.10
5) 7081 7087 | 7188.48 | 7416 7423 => 0.11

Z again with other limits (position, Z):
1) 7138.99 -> 265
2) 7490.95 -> 243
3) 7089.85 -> 264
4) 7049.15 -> 268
